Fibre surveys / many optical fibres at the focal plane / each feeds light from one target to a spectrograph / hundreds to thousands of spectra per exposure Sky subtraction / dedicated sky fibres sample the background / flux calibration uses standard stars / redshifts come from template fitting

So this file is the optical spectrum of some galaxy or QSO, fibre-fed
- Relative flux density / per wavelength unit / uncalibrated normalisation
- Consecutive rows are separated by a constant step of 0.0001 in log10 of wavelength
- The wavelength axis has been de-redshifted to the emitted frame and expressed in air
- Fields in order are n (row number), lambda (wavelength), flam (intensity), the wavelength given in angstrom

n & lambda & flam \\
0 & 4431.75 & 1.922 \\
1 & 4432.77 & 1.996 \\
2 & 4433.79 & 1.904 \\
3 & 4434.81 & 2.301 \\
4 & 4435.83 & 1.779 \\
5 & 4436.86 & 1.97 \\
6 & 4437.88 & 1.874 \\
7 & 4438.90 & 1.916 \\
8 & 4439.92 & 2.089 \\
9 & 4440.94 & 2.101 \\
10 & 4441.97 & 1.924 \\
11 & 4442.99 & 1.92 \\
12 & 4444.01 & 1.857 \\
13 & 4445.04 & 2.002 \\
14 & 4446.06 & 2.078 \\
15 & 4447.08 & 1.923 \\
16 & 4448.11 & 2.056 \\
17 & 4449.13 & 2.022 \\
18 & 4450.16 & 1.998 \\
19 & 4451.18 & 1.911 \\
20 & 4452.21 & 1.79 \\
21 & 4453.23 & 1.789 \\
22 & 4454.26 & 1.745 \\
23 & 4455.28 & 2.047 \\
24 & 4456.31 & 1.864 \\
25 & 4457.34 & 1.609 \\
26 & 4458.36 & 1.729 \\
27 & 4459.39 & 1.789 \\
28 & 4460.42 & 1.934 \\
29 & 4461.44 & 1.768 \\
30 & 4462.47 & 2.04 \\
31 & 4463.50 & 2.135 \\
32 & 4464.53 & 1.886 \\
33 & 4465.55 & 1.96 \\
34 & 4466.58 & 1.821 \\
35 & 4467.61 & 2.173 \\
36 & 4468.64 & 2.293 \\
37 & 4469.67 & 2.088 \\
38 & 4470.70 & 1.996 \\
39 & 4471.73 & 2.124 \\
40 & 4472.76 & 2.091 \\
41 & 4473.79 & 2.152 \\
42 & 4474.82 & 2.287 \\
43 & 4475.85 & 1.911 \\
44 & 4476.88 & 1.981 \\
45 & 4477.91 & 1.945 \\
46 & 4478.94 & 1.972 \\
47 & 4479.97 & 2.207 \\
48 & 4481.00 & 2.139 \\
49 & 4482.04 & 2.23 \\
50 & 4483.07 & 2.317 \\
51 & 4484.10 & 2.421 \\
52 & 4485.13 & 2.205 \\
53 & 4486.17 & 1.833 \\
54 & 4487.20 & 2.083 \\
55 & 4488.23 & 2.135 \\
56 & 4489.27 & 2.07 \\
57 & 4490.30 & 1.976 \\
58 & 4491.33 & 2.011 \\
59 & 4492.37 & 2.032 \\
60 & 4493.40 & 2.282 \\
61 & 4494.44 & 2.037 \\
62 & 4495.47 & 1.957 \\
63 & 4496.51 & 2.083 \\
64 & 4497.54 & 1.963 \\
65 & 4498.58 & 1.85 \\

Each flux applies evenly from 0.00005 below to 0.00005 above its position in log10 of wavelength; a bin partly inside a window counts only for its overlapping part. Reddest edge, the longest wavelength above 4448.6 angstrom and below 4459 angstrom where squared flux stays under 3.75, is 4458.36 angstrom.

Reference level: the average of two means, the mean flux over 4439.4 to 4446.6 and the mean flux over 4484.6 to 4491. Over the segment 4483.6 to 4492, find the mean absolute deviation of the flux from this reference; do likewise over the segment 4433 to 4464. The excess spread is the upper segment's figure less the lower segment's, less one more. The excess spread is -1.01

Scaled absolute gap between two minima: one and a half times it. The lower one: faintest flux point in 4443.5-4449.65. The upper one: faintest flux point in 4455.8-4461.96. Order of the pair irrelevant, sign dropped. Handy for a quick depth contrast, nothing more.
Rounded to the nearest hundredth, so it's 0.37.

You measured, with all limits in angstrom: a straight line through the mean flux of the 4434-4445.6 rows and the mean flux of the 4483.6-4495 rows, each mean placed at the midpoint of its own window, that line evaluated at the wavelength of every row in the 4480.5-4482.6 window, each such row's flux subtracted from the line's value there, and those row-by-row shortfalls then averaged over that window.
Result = -0.11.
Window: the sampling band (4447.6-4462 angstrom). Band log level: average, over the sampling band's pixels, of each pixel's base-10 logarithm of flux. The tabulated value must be 0.269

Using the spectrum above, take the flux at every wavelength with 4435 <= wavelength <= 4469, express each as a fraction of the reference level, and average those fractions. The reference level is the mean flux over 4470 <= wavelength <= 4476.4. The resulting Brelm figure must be 0.92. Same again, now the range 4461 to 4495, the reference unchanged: 0.99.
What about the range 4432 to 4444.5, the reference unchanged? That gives 0.94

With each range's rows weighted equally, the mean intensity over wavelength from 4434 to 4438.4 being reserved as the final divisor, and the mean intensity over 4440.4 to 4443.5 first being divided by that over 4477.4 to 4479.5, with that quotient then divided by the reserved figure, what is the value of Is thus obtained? 0.51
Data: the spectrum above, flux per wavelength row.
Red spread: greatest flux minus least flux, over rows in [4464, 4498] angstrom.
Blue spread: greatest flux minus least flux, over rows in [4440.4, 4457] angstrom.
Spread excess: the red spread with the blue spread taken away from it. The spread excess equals 0.2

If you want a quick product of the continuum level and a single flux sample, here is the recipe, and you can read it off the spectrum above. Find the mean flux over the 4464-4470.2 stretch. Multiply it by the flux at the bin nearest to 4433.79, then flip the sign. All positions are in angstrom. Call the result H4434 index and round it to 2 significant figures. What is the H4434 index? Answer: -3.9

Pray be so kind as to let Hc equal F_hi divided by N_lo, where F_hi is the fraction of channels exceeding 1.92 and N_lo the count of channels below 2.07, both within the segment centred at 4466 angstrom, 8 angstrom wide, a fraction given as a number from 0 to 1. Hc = 0.19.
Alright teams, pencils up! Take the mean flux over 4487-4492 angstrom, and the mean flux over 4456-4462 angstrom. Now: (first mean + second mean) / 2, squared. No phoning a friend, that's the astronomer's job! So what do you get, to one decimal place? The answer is 3.7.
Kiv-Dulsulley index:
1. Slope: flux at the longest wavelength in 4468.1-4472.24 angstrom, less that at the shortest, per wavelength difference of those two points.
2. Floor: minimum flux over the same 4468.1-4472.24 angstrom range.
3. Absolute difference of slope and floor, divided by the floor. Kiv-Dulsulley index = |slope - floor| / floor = 1.03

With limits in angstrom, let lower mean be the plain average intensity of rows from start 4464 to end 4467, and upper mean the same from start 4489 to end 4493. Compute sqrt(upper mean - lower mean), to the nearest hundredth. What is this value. 0.37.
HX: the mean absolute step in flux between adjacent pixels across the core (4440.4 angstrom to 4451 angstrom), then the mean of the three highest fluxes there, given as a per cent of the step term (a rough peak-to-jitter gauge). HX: 2306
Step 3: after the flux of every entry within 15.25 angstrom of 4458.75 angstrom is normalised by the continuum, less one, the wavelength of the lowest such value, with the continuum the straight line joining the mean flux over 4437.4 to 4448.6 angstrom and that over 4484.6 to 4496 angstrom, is 4457.34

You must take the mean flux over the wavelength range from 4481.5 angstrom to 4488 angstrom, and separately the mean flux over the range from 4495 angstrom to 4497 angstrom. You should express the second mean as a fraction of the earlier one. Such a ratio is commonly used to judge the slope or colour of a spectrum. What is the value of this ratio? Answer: 0.93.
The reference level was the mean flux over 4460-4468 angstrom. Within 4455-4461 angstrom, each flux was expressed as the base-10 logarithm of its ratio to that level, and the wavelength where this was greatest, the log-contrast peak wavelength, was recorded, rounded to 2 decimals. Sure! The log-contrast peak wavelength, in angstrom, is 4455.28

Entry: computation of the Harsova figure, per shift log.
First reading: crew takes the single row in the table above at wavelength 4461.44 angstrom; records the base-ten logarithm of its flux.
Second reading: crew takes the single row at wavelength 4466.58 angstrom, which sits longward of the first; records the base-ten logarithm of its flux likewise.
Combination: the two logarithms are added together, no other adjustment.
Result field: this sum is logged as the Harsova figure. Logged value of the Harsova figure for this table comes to 0.51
